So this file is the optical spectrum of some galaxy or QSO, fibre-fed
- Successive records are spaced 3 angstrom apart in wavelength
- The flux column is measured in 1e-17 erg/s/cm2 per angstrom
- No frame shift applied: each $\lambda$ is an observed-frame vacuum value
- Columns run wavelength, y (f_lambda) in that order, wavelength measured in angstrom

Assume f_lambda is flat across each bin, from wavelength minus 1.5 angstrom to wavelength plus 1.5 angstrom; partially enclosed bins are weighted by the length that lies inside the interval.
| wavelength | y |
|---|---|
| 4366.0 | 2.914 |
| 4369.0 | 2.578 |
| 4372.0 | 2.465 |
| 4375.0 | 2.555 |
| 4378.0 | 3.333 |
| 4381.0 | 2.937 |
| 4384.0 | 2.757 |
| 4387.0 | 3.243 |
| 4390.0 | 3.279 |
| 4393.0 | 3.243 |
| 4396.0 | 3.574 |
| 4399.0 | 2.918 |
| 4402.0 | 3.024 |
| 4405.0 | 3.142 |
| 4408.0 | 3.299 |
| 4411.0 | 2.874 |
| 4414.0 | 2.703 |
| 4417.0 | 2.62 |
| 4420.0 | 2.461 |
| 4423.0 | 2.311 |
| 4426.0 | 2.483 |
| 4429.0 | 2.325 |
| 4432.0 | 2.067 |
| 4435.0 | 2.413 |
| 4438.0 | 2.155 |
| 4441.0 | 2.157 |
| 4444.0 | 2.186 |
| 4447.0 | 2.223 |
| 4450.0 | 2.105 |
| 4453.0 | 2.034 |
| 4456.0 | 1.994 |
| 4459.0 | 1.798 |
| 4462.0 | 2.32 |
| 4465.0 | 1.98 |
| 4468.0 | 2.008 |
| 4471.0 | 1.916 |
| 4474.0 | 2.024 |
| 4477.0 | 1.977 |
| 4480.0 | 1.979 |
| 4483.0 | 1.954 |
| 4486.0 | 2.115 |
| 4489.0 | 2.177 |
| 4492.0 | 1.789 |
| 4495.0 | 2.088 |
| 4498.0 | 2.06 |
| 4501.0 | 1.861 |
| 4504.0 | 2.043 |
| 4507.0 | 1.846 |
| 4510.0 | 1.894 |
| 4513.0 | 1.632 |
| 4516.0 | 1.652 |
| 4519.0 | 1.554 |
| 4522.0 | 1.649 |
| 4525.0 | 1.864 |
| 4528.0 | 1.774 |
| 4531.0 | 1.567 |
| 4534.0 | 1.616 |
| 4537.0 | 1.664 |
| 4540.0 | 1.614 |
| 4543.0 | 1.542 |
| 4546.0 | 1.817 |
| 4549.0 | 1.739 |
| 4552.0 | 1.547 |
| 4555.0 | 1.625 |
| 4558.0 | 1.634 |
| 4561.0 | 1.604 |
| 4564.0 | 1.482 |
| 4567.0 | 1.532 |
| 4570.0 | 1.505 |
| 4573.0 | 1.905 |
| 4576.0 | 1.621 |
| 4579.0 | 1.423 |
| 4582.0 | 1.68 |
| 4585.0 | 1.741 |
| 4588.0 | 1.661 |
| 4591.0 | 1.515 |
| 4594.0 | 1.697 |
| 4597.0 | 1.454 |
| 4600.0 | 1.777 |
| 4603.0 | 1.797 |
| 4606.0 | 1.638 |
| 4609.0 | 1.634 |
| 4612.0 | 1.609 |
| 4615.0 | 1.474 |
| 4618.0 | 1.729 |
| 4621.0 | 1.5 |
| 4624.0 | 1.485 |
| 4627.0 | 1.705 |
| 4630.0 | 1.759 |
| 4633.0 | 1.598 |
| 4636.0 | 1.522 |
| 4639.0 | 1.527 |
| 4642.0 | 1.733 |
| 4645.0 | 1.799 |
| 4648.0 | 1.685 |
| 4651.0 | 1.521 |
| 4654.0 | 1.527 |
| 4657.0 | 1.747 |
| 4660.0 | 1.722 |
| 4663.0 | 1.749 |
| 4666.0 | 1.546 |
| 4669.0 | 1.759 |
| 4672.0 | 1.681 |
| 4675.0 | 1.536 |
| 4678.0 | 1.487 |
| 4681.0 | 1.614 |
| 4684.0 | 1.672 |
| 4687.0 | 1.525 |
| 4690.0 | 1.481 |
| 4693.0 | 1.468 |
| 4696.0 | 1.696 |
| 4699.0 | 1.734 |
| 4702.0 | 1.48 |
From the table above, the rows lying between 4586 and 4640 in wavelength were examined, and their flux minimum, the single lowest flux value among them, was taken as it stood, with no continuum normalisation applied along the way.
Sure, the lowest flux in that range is 1.454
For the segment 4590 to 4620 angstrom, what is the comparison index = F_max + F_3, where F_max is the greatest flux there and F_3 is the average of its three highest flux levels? 3.6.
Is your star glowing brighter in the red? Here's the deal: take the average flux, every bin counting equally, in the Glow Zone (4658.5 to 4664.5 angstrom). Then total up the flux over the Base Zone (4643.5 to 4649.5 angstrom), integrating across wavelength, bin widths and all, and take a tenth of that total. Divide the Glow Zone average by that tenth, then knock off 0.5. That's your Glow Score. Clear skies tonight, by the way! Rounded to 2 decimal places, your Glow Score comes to 1.16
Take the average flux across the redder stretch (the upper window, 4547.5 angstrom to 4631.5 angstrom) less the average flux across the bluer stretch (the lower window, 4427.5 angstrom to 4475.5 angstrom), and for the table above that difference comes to -0.5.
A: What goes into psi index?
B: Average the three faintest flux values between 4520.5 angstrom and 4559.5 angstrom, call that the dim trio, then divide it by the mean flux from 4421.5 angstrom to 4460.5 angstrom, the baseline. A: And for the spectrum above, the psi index 0.71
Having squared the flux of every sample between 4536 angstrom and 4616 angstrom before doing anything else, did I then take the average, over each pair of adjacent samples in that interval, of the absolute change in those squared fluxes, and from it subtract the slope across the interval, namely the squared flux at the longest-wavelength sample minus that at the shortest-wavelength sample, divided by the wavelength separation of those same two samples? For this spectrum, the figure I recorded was 0.45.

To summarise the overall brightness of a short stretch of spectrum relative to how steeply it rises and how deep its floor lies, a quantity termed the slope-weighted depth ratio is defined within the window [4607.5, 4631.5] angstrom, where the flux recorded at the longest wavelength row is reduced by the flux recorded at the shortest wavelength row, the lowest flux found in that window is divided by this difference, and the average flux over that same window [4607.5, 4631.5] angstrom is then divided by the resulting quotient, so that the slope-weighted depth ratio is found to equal 0.14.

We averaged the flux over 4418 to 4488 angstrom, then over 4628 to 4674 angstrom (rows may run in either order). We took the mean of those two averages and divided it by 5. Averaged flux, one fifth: 0.379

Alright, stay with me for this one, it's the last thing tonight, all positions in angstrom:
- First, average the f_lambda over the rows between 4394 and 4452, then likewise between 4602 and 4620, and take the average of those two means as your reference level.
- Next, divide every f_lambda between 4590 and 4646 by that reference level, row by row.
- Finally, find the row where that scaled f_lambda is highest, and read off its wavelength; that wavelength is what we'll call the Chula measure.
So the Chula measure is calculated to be 4645.0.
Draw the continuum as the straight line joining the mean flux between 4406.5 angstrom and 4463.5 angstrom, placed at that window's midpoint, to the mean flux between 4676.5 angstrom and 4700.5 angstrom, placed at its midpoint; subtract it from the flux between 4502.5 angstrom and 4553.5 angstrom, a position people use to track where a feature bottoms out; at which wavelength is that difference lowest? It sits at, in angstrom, 4519.0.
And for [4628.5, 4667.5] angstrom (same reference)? 4636.0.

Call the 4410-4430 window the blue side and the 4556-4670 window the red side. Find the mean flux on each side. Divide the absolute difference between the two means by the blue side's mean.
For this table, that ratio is 0.36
